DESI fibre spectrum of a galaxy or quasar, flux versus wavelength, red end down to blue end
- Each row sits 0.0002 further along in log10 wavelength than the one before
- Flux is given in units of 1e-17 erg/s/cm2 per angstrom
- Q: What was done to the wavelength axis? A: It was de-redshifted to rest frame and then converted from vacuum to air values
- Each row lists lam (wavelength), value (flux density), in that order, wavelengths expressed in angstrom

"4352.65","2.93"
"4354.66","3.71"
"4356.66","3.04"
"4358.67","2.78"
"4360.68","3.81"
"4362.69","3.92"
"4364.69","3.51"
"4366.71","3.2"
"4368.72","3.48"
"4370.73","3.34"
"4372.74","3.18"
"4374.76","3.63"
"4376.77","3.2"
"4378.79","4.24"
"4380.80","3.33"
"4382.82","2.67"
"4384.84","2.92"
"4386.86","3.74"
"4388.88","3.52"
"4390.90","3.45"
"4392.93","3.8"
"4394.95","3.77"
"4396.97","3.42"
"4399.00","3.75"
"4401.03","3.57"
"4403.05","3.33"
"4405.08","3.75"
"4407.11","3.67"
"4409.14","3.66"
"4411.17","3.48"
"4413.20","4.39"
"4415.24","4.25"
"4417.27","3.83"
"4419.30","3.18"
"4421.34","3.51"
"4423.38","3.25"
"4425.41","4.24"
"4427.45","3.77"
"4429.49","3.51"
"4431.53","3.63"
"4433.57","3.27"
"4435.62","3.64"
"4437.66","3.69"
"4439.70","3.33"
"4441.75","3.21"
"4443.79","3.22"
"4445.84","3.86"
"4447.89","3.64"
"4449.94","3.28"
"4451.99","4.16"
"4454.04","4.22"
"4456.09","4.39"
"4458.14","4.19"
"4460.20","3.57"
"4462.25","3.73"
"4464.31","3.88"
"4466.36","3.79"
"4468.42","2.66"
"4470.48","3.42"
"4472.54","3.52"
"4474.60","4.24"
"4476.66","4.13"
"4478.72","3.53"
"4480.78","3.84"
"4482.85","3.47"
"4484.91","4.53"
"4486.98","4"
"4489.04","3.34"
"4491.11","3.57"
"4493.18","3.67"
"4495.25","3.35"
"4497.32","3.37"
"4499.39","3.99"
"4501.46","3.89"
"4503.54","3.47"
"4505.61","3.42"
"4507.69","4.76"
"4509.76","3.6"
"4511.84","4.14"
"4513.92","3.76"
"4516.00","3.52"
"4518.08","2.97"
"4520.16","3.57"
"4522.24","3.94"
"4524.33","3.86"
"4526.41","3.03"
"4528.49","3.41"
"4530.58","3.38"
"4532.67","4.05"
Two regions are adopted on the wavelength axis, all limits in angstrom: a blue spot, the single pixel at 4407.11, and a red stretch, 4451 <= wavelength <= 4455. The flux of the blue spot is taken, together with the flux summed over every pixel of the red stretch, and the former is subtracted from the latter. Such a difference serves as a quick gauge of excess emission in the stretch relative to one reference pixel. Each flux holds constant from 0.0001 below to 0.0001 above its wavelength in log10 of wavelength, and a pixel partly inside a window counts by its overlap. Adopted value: 4.71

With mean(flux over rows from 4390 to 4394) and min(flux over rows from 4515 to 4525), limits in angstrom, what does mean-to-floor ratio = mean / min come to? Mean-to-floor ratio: 1.22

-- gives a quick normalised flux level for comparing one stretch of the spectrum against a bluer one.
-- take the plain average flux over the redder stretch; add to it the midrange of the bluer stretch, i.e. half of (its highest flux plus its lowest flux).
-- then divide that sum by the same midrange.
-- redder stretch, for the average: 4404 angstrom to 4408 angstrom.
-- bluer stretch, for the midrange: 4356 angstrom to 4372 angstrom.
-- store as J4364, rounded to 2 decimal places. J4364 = 2.11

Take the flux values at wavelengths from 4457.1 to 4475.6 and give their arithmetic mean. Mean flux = 3.67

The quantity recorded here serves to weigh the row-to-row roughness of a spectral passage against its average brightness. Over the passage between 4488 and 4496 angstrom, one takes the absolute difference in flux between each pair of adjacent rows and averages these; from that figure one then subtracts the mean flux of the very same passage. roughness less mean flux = -3.27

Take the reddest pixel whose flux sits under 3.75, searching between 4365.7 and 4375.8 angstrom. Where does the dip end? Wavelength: 4374.76 angstrom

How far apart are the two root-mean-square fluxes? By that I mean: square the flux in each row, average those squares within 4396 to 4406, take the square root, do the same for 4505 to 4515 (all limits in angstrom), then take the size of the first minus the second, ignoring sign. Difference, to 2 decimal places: 0.40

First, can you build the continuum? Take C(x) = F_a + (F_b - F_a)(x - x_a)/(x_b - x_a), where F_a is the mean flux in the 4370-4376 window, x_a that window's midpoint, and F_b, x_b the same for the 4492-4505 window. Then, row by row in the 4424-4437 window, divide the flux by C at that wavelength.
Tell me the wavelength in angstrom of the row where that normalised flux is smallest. 4433.57 angstrom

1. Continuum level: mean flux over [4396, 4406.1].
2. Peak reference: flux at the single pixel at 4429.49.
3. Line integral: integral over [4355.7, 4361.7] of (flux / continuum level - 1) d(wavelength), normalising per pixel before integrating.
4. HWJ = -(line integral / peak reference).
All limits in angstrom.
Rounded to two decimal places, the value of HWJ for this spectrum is 0.17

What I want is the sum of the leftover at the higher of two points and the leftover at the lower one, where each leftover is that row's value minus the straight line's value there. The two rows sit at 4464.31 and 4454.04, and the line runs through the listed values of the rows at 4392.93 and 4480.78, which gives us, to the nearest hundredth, 0.44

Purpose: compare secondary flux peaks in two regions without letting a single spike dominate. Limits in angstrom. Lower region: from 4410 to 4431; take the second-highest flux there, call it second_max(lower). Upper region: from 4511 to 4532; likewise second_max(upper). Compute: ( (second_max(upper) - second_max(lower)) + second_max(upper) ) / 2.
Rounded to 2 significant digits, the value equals 1.8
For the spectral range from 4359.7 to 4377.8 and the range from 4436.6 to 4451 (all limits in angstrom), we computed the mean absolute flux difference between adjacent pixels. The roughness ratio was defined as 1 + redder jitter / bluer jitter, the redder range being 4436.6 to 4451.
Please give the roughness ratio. 2.0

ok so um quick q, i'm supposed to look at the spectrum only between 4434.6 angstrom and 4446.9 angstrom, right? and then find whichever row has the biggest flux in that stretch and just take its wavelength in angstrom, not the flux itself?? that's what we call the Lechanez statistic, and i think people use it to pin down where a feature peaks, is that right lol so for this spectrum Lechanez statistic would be 4445.84 angstrom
